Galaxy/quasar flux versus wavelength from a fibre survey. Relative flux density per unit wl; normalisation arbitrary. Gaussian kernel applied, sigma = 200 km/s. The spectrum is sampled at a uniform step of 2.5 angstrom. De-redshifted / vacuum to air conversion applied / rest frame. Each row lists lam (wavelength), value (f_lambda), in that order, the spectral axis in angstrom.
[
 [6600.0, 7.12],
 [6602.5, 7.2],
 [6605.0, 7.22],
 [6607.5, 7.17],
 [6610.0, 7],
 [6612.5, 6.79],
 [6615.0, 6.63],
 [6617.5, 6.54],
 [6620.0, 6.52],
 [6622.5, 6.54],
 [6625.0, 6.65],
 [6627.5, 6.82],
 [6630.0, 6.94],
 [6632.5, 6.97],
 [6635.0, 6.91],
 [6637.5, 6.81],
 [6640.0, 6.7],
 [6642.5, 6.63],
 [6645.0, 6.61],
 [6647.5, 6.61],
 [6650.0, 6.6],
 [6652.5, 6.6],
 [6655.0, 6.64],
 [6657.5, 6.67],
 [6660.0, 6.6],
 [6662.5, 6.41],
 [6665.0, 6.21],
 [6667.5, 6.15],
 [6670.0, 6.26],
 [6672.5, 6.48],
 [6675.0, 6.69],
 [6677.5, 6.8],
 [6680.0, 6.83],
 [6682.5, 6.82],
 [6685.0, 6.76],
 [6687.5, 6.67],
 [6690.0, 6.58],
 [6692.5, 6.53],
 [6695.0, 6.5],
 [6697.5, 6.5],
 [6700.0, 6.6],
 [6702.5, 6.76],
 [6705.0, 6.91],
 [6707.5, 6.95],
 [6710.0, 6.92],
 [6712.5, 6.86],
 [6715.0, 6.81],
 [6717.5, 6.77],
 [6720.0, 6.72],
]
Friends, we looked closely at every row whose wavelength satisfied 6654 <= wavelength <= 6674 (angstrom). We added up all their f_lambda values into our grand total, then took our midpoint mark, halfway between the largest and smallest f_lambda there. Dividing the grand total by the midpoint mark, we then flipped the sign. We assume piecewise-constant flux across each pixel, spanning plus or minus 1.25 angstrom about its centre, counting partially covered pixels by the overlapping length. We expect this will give -8.02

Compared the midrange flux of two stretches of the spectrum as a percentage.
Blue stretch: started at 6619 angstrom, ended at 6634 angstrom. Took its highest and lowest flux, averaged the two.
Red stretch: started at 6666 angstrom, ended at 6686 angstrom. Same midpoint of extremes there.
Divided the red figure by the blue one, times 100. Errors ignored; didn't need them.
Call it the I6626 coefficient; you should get 96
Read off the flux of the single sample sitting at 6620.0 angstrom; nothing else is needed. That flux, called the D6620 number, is 6.52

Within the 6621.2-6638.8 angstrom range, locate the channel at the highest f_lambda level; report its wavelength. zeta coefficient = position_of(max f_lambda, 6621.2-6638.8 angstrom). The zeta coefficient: 6632.5 angstrom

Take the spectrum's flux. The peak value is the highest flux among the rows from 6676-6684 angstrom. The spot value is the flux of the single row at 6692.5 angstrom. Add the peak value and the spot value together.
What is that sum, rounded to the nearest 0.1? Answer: 13.4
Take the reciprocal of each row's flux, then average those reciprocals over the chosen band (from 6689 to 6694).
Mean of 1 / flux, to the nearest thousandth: 0.153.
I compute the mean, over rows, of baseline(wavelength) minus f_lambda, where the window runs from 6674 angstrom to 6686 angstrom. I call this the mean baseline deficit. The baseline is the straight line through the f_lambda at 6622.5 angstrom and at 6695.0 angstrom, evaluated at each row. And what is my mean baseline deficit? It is -0.27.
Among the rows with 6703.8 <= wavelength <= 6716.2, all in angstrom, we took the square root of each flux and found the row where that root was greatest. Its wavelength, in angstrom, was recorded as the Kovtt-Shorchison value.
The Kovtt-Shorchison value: 6707.5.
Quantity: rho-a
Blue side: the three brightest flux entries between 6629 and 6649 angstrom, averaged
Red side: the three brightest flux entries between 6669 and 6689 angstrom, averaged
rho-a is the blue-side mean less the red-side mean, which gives 0.12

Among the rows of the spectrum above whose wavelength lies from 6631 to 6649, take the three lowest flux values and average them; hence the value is 6.62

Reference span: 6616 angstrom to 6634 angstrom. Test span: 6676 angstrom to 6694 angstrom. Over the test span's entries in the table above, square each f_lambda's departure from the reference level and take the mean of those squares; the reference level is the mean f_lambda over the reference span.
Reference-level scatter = 0.013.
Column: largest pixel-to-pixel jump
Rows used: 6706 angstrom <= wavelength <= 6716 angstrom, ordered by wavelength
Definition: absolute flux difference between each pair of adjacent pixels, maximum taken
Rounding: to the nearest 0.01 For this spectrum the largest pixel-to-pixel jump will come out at 0.06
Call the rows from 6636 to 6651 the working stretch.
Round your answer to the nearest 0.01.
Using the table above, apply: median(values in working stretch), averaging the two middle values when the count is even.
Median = 6.62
